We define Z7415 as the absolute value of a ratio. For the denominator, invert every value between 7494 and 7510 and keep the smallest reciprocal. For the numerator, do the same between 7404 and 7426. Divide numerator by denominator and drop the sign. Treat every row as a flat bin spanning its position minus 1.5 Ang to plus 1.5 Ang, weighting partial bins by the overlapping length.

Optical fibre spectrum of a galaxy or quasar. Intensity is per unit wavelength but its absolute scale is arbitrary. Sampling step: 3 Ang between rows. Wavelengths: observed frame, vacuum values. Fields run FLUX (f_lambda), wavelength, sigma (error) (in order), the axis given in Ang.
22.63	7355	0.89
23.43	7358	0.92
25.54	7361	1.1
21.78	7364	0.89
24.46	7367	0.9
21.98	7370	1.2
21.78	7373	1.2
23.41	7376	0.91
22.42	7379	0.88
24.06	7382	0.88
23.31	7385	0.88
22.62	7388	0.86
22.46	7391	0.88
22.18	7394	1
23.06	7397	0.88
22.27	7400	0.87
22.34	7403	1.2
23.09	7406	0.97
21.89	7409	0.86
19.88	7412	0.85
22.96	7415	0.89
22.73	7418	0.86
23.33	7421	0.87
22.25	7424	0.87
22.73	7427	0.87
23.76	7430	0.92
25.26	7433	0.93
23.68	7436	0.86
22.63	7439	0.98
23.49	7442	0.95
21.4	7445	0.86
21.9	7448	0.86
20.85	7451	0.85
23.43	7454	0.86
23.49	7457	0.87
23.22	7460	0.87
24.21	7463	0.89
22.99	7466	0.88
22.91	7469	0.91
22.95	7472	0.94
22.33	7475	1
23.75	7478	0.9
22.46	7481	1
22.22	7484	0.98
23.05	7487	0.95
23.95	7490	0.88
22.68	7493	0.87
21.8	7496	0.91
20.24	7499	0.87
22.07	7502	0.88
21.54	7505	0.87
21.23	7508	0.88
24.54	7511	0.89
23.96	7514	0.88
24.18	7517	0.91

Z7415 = 0.95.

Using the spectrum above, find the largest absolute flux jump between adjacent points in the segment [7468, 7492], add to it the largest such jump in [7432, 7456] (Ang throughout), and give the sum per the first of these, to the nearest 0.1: 2.8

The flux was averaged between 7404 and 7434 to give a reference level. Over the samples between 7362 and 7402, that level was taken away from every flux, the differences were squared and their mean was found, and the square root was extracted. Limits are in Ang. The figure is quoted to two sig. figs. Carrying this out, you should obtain 0.82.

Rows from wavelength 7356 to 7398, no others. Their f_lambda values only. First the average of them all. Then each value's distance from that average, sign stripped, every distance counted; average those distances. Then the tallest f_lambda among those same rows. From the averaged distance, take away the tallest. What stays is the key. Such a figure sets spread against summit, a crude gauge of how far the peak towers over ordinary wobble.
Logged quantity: -24.7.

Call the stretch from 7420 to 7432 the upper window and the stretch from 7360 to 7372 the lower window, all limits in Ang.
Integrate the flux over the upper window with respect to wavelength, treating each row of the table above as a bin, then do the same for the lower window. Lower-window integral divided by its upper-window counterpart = 1.0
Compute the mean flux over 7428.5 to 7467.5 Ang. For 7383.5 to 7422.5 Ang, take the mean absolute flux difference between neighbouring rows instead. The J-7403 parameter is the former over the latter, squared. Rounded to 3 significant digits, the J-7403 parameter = 666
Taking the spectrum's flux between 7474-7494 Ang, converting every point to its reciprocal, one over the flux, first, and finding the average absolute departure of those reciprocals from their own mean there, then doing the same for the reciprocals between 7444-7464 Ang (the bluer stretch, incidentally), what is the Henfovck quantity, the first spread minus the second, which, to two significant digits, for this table -0.0011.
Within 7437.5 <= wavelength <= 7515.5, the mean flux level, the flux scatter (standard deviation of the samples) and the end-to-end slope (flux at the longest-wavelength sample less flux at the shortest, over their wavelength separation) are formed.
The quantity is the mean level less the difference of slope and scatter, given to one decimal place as 23.7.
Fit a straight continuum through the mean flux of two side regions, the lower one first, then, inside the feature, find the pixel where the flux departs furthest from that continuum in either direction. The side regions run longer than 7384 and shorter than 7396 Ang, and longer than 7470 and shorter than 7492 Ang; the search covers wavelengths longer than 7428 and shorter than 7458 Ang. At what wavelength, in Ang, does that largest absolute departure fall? 7433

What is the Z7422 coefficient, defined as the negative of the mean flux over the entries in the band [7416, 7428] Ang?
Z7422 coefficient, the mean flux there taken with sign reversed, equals -22.8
